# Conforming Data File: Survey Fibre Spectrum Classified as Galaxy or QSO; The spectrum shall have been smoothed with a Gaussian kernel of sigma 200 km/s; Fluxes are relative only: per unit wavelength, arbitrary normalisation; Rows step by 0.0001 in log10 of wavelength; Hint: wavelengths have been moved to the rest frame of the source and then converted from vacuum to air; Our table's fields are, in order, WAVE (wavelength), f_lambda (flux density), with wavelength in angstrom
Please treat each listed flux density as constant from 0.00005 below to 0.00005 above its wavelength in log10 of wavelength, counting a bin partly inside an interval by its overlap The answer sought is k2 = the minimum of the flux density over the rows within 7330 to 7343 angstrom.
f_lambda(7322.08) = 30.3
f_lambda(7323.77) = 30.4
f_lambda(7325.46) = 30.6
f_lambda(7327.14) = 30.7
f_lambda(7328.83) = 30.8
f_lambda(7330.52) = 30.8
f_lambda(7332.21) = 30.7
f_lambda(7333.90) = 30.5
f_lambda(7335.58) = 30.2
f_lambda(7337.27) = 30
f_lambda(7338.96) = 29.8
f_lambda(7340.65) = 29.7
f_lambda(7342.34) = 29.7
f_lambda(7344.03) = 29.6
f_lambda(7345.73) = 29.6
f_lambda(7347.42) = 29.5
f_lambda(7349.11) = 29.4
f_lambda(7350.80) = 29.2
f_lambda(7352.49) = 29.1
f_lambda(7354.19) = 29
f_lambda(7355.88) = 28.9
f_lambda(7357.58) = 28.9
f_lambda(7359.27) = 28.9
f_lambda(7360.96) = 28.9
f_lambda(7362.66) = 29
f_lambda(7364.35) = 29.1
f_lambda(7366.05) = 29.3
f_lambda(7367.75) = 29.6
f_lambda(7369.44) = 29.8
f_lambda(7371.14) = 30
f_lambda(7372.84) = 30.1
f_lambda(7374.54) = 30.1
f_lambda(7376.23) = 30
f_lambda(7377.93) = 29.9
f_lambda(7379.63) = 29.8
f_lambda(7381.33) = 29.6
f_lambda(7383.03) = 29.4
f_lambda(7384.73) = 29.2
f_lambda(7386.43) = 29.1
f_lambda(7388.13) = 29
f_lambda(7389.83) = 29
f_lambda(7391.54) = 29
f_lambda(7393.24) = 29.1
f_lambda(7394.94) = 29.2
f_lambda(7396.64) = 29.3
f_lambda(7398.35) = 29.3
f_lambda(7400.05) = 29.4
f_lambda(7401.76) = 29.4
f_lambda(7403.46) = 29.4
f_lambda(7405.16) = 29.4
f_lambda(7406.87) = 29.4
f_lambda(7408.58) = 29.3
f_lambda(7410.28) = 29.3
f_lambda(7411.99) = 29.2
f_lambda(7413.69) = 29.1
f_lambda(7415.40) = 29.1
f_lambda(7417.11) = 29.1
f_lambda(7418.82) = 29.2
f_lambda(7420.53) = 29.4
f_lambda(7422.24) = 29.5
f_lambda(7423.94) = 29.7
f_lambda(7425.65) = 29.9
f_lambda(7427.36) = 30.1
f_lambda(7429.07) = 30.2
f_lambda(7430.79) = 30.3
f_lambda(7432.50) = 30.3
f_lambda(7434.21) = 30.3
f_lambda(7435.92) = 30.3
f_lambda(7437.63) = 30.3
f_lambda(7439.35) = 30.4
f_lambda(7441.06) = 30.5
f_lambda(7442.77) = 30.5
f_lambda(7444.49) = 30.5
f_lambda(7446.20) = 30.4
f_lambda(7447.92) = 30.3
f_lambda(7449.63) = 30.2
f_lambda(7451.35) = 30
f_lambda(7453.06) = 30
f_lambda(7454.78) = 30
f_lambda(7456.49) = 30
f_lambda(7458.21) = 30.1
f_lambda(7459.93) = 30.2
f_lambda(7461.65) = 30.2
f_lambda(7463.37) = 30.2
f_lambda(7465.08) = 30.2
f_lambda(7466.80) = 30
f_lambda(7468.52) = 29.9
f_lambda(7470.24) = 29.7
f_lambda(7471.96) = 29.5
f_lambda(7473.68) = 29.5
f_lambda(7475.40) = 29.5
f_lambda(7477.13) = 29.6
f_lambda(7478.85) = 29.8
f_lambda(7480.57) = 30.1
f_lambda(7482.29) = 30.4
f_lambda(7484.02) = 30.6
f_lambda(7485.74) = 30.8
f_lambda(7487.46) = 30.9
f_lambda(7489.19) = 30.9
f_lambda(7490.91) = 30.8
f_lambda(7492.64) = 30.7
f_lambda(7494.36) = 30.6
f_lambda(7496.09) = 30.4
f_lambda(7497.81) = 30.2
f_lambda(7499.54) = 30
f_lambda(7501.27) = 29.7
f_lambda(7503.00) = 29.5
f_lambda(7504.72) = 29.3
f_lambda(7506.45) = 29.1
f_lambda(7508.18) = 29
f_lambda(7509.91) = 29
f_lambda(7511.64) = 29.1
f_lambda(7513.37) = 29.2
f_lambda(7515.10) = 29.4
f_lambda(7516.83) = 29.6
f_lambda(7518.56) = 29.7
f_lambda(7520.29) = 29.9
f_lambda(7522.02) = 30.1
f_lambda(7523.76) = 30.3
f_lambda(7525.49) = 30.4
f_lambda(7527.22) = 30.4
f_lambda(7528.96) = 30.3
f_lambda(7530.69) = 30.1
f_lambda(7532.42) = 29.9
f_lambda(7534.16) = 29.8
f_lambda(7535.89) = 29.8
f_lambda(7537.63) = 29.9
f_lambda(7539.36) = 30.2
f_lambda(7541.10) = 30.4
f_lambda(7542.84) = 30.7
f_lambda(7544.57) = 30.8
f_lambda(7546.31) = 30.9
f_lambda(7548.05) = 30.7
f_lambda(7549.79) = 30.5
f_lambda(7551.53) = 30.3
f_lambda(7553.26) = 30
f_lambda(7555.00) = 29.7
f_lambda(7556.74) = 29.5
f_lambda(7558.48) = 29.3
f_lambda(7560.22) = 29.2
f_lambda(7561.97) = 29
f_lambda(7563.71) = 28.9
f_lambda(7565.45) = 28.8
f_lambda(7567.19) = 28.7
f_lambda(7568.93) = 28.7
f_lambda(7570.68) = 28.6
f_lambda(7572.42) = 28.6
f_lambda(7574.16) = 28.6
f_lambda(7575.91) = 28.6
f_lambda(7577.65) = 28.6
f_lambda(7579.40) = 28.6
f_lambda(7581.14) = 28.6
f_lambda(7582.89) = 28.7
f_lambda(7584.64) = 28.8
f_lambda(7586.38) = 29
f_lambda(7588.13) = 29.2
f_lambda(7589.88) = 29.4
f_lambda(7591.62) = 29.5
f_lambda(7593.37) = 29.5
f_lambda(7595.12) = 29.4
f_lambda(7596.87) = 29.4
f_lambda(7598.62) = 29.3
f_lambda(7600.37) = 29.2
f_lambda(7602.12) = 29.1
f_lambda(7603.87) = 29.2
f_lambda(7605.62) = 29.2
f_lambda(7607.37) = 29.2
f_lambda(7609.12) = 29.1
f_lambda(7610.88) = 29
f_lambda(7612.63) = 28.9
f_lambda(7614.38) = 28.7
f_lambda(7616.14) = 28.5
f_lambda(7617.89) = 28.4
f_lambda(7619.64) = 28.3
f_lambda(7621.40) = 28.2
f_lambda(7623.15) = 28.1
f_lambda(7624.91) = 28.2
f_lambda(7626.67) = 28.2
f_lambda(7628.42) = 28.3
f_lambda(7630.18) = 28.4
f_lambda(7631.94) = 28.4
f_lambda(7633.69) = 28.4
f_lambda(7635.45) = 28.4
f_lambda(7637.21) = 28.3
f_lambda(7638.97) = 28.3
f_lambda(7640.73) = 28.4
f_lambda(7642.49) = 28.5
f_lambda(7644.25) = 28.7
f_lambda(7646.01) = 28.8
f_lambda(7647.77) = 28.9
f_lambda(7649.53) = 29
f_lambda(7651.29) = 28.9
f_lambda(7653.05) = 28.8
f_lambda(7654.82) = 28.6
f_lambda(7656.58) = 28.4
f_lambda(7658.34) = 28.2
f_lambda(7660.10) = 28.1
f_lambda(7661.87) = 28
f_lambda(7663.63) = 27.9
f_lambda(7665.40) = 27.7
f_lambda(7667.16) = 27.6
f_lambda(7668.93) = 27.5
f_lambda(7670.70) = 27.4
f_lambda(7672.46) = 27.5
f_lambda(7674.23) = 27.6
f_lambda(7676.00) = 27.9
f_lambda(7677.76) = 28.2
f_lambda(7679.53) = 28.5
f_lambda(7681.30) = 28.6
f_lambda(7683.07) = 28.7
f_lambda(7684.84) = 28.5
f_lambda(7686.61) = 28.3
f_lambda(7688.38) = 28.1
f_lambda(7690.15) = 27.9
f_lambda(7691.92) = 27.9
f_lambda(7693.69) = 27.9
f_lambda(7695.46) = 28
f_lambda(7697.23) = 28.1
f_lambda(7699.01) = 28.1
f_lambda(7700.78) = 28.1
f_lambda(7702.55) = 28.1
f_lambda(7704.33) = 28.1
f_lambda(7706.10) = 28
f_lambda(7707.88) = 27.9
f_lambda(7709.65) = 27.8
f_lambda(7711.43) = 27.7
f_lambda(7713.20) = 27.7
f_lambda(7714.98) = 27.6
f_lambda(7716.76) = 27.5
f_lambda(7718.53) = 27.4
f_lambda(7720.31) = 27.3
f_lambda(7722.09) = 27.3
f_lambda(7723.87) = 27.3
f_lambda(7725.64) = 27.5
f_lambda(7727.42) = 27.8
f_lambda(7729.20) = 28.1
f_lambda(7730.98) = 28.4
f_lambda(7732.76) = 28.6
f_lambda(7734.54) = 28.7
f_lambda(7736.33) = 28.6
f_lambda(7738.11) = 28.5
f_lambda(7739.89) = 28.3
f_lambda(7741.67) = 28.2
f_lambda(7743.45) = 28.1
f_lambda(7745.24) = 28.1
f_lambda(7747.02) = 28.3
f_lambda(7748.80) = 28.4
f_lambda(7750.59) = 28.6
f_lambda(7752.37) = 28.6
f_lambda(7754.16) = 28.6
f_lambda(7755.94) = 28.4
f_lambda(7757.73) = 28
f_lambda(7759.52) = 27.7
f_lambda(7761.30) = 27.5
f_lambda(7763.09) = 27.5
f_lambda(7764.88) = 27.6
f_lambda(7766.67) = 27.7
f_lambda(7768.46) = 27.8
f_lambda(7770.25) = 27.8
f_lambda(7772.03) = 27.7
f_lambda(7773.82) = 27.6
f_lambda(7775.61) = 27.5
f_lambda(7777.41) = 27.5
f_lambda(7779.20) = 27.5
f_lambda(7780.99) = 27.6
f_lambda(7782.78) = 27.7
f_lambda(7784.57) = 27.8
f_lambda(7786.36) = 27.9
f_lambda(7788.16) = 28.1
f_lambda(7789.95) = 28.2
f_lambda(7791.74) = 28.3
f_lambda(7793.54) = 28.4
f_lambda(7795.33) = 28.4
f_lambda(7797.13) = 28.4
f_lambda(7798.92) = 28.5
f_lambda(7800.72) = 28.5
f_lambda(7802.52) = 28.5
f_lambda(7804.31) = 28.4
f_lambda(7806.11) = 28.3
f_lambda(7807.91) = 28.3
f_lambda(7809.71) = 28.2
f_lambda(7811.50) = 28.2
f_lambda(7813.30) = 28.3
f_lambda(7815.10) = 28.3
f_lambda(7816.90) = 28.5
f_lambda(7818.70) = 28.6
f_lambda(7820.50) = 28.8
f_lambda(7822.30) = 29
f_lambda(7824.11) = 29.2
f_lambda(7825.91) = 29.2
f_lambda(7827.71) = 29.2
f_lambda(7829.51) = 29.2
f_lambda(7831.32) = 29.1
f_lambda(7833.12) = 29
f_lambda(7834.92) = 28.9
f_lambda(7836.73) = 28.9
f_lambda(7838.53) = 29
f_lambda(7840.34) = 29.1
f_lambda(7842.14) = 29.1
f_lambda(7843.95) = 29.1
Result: 29.7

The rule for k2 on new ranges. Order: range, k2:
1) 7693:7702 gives 27.9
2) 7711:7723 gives 27.3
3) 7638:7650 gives 28.3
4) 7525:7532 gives 30.1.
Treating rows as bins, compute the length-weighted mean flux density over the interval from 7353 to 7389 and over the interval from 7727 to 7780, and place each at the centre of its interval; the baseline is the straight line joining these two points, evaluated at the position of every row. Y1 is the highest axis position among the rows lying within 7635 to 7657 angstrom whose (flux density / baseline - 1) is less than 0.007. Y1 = 7656.58 angstrom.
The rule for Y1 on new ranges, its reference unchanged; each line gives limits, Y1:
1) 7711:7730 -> 7729.20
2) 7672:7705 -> 7704.33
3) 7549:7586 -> 7584.64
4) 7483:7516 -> 7511.64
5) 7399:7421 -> 7420.53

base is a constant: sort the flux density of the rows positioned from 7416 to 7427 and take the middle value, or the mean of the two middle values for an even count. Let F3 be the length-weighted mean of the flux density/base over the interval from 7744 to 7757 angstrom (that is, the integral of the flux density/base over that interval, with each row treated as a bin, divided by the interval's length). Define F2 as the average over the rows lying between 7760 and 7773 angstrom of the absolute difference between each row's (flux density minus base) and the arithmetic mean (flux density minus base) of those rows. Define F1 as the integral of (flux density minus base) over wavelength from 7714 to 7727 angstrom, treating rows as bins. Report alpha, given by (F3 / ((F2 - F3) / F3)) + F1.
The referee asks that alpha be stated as -27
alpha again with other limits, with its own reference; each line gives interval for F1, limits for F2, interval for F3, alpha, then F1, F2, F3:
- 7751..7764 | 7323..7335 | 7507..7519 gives -19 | -18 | 0.12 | 0.99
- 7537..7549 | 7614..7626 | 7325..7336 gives 12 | 13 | 0.16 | 1.04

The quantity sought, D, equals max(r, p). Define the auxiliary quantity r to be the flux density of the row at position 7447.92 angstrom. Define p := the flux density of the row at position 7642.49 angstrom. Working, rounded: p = 28.5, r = 30.3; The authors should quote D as 30.3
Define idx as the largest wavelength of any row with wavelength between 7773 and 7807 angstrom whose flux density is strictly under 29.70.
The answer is 7806.11 angstrom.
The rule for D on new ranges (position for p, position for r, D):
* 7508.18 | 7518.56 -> 29.7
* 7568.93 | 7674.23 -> 28.7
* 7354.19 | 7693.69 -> 29.0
